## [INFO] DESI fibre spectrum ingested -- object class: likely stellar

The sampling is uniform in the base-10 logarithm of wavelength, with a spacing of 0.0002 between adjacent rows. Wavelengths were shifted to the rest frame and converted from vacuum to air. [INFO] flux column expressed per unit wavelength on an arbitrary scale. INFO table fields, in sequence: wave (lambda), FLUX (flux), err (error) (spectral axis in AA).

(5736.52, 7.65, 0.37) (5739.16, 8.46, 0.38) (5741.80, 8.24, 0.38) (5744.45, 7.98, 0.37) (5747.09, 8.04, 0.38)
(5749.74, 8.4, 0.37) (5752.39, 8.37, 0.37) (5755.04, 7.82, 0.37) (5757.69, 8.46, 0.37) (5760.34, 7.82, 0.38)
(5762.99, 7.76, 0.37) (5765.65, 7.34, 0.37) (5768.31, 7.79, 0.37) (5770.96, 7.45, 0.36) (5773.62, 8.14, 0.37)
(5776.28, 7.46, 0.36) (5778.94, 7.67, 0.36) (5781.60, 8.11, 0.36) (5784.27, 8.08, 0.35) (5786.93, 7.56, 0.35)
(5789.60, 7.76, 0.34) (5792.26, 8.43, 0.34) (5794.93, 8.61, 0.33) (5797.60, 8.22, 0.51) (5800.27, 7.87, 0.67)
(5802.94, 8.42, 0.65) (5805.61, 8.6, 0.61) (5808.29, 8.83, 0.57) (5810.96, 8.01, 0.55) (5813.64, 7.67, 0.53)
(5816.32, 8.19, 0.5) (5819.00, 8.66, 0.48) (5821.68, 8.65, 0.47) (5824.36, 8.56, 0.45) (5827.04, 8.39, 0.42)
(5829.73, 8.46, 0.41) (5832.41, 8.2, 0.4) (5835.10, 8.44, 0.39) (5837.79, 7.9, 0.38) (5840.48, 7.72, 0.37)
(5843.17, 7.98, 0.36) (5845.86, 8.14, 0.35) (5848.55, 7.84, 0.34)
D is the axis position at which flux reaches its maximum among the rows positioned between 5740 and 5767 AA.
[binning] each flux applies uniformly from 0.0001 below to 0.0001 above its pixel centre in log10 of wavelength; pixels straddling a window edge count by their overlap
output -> 5757.69 AA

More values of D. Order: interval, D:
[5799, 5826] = 5808.29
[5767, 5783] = 5773.62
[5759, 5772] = 5760.34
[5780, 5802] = 5794.93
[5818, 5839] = 5819.00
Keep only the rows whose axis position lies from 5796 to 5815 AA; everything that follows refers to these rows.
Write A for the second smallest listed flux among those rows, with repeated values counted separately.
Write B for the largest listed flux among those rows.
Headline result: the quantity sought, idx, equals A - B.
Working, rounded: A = 7.87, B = 8.83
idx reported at -0.96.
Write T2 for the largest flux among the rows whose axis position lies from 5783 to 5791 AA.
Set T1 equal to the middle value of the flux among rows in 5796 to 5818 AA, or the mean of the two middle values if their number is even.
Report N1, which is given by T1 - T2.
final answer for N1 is 0.1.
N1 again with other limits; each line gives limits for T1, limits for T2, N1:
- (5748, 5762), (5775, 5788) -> 0.3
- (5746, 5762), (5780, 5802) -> -0.4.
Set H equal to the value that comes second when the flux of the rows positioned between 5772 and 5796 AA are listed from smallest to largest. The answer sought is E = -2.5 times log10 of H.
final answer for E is -2.20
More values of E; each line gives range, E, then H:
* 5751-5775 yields -2.18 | 7.45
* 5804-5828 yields -2.26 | 8.01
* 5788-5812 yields -2.24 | 7.87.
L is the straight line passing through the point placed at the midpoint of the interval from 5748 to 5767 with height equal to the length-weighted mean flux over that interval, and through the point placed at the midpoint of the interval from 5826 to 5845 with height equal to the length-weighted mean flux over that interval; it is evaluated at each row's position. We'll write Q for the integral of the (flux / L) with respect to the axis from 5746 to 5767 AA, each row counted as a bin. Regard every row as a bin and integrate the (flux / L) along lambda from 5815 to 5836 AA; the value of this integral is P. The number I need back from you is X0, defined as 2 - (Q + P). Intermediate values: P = 21.8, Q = 21.0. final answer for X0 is -40.8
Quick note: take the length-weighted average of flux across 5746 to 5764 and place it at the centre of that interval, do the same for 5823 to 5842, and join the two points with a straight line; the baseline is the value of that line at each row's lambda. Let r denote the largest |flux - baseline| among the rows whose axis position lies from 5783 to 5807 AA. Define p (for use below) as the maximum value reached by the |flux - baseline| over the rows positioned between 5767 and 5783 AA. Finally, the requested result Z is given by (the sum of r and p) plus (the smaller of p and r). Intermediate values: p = 0.68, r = 0.60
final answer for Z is 1.9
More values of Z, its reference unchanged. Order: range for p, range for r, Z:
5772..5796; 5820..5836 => 1.5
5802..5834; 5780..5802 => 1.8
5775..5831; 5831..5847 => 1.7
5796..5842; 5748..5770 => 2.1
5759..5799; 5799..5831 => 2.1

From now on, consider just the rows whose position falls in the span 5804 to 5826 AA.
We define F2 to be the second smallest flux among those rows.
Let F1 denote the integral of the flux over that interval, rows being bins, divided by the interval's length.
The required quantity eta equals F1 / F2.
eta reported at 1.05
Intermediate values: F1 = 8.40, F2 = 8.01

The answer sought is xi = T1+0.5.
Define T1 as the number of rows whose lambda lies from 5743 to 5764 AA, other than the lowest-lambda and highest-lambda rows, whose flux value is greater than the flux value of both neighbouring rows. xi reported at 2.5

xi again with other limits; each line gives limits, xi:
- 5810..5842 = 3.5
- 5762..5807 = 4.5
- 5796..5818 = 1.5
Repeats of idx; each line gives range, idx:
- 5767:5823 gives -1.37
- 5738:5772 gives -1.01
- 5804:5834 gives -0.82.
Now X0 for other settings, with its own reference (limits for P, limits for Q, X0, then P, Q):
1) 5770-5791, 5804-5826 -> -41.1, 20.3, 22.8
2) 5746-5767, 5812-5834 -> -41.6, 21.0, 22.6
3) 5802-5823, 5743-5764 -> -41.0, 21.7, 21.3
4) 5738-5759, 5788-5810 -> -42.3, 21.6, 22.7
